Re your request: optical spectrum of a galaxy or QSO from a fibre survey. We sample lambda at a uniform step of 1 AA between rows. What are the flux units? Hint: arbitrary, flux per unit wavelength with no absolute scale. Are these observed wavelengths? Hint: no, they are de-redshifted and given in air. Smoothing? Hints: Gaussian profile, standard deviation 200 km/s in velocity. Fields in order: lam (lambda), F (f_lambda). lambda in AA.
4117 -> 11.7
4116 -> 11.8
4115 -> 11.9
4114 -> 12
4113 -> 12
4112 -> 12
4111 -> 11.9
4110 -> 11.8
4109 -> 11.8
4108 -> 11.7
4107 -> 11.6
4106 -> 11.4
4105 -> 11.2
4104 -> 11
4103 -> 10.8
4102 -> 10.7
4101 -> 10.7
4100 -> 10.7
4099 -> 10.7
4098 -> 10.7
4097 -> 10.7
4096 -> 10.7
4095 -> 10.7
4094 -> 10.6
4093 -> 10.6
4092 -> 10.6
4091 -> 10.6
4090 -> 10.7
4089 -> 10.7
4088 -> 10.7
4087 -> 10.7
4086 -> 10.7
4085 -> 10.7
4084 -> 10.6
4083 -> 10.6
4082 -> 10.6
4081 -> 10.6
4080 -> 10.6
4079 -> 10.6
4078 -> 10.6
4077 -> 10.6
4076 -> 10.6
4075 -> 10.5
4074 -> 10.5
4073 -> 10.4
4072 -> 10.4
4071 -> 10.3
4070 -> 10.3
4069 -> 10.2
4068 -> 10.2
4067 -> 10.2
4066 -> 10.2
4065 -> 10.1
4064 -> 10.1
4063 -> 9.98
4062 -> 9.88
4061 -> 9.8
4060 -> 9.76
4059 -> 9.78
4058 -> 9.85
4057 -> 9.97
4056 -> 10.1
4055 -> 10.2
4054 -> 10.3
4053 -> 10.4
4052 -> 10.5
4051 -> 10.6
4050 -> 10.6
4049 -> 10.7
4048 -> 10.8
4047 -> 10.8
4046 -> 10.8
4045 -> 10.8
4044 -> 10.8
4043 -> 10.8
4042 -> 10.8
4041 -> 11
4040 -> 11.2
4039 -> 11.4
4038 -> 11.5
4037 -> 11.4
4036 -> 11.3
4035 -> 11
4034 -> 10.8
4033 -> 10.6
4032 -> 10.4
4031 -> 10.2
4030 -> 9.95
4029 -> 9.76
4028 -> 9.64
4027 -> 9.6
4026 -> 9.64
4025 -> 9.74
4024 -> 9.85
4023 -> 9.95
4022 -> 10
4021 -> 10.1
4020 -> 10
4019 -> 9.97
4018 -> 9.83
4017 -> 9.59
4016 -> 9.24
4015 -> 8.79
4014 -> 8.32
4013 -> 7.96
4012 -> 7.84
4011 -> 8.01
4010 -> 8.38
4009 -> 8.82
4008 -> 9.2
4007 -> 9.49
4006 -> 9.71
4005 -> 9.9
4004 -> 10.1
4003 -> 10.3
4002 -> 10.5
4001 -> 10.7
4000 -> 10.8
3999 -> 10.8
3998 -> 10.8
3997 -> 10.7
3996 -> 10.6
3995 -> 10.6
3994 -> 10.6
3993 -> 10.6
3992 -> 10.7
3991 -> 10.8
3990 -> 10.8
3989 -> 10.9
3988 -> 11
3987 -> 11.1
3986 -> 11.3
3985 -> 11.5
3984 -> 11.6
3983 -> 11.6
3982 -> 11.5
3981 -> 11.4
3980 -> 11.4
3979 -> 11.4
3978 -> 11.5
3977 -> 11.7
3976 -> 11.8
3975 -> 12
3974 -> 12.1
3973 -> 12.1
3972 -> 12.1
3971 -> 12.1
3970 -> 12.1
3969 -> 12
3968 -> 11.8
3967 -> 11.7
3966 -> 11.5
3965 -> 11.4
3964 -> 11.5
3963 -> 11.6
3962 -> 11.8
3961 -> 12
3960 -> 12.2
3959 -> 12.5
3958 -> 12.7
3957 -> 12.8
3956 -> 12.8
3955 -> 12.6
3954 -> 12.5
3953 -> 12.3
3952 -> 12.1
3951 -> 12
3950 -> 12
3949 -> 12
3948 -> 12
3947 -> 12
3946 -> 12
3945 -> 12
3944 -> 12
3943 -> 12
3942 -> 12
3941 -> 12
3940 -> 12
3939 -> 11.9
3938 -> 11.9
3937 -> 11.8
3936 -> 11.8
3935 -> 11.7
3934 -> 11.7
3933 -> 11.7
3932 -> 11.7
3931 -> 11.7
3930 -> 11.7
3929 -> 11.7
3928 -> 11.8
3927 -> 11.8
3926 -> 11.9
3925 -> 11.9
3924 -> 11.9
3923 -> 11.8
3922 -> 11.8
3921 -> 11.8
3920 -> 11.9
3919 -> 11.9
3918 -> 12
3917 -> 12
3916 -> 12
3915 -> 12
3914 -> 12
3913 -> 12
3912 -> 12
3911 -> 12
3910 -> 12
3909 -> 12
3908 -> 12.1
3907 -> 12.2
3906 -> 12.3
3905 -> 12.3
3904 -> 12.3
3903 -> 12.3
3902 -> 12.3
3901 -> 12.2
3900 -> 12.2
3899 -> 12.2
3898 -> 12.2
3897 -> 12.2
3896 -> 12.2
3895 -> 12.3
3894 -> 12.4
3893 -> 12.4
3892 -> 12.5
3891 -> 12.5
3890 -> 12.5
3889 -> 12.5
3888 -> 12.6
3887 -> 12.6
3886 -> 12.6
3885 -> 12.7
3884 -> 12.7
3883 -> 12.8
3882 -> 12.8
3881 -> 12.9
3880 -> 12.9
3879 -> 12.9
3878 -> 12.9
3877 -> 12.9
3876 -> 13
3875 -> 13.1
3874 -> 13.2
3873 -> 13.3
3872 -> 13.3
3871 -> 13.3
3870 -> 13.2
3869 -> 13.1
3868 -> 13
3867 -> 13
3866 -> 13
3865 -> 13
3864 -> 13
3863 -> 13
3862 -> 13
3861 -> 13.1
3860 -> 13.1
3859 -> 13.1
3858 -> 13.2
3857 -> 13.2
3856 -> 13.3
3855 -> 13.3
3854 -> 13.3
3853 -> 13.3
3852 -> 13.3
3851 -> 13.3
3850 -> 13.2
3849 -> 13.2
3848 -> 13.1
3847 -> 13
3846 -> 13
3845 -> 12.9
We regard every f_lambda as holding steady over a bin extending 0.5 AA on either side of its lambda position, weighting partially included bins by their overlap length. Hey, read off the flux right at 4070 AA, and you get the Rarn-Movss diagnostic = 10.3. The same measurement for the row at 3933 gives 11.7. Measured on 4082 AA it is 10.6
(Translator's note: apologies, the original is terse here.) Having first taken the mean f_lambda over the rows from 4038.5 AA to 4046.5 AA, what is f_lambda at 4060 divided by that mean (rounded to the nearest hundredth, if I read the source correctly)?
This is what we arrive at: 0.89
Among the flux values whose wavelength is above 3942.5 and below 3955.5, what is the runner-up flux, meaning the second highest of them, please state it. 12.5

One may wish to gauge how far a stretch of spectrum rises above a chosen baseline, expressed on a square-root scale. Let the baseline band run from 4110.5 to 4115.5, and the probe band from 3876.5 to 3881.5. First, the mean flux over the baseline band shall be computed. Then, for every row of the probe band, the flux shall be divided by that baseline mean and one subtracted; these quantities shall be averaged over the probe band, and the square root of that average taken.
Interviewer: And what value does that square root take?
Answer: 0.28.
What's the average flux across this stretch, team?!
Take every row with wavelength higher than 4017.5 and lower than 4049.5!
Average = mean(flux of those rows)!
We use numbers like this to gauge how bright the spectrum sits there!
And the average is 10.5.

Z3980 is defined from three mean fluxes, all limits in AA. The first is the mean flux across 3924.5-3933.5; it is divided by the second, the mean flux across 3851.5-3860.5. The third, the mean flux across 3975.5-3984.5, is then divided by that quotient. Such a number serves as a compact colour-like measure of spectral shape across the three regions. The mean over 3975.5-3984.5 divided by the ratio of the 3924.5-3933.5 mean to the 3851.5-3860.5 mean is 13.0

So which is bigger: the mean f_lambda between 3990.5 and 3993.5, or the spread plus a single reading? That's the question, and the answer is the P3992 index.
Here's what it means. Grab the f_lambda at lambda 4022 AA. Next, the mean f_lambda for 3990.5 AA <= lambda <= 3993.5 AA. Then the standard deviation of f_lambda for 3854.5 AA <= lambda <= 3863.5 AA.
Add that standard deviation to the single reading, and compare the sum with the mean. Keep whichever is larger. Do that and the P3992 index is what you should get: 10.7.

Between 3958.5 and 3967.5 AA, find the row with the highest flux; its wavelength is 3959 AA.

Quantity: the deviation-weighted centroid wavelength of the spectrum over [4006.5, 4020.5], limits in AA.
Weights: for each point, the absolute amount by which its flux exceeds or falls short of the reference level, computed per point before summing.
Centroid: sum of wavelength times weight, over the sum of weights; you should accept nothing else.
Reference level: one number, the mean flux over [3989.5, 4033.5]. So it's 4012.1 AA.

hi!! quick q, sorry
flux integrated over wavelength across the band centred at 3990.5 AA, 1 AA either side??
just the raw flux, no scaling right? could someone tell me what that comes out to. 22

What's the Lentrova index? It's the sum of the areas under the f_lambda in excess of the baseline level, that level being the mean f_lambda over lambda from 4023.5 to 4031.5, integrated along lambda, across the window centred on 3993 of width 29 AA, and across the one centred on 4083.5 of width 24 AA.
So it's 48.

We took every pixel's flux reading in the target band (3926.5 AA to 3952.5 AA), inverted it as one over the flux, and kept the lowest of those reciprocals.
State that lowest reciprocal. 0.083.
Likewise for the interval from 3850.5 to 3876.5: 0.075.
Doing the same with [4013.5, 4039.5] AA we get 0.087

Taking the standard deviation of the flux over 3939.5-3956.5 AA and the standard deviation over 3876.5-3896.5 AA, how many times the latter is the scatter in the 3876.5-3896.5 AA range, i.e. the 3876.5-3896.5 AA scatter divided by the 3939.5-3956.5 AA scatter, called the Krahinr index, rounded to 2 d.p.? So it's 0.86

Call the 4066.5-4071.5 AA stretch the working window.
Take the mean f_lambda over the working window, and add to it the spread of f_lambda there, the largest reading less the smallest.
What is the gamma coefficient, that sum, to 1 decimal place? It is 10.3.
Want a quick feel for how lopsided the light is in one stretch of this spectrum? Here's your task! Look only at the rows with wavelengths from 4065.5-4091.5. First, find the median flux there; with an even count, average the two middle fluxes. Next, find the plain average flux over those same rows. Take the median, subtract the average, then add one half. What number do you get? 0.58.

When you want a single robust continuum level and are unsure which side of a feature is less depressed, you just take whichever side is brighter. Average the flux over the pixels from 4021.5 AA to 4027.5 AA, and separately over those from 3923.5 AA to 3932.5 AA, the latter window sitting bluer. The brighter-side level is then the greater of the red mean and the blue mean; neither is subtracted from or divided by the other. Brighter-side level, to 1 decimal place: 11.8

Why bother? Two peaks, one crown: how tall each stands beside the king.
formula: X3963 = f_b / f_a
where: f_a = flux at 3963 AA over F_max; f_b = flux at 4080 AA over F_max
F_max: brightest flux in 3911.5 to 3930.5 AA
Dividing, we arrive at 0.91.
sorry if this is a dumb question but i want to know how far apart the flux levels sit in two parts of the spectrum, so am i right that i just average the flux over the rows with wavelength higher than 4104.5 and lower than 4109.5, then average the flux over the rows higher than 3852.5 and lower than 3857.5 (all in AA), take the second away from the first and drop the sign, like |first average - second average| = 1.7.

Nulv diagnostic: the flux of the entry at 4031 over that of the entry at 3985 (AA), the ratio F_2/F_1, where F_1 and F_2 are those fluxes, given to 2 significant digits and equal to 0.89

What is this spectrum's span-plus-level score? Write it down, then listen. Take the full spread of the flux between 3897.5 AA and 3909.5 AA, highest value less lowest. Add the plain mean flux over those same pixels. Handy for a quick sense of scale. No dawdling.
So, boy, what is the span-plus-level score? 12.5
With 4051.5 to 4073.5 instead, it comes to 10.9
